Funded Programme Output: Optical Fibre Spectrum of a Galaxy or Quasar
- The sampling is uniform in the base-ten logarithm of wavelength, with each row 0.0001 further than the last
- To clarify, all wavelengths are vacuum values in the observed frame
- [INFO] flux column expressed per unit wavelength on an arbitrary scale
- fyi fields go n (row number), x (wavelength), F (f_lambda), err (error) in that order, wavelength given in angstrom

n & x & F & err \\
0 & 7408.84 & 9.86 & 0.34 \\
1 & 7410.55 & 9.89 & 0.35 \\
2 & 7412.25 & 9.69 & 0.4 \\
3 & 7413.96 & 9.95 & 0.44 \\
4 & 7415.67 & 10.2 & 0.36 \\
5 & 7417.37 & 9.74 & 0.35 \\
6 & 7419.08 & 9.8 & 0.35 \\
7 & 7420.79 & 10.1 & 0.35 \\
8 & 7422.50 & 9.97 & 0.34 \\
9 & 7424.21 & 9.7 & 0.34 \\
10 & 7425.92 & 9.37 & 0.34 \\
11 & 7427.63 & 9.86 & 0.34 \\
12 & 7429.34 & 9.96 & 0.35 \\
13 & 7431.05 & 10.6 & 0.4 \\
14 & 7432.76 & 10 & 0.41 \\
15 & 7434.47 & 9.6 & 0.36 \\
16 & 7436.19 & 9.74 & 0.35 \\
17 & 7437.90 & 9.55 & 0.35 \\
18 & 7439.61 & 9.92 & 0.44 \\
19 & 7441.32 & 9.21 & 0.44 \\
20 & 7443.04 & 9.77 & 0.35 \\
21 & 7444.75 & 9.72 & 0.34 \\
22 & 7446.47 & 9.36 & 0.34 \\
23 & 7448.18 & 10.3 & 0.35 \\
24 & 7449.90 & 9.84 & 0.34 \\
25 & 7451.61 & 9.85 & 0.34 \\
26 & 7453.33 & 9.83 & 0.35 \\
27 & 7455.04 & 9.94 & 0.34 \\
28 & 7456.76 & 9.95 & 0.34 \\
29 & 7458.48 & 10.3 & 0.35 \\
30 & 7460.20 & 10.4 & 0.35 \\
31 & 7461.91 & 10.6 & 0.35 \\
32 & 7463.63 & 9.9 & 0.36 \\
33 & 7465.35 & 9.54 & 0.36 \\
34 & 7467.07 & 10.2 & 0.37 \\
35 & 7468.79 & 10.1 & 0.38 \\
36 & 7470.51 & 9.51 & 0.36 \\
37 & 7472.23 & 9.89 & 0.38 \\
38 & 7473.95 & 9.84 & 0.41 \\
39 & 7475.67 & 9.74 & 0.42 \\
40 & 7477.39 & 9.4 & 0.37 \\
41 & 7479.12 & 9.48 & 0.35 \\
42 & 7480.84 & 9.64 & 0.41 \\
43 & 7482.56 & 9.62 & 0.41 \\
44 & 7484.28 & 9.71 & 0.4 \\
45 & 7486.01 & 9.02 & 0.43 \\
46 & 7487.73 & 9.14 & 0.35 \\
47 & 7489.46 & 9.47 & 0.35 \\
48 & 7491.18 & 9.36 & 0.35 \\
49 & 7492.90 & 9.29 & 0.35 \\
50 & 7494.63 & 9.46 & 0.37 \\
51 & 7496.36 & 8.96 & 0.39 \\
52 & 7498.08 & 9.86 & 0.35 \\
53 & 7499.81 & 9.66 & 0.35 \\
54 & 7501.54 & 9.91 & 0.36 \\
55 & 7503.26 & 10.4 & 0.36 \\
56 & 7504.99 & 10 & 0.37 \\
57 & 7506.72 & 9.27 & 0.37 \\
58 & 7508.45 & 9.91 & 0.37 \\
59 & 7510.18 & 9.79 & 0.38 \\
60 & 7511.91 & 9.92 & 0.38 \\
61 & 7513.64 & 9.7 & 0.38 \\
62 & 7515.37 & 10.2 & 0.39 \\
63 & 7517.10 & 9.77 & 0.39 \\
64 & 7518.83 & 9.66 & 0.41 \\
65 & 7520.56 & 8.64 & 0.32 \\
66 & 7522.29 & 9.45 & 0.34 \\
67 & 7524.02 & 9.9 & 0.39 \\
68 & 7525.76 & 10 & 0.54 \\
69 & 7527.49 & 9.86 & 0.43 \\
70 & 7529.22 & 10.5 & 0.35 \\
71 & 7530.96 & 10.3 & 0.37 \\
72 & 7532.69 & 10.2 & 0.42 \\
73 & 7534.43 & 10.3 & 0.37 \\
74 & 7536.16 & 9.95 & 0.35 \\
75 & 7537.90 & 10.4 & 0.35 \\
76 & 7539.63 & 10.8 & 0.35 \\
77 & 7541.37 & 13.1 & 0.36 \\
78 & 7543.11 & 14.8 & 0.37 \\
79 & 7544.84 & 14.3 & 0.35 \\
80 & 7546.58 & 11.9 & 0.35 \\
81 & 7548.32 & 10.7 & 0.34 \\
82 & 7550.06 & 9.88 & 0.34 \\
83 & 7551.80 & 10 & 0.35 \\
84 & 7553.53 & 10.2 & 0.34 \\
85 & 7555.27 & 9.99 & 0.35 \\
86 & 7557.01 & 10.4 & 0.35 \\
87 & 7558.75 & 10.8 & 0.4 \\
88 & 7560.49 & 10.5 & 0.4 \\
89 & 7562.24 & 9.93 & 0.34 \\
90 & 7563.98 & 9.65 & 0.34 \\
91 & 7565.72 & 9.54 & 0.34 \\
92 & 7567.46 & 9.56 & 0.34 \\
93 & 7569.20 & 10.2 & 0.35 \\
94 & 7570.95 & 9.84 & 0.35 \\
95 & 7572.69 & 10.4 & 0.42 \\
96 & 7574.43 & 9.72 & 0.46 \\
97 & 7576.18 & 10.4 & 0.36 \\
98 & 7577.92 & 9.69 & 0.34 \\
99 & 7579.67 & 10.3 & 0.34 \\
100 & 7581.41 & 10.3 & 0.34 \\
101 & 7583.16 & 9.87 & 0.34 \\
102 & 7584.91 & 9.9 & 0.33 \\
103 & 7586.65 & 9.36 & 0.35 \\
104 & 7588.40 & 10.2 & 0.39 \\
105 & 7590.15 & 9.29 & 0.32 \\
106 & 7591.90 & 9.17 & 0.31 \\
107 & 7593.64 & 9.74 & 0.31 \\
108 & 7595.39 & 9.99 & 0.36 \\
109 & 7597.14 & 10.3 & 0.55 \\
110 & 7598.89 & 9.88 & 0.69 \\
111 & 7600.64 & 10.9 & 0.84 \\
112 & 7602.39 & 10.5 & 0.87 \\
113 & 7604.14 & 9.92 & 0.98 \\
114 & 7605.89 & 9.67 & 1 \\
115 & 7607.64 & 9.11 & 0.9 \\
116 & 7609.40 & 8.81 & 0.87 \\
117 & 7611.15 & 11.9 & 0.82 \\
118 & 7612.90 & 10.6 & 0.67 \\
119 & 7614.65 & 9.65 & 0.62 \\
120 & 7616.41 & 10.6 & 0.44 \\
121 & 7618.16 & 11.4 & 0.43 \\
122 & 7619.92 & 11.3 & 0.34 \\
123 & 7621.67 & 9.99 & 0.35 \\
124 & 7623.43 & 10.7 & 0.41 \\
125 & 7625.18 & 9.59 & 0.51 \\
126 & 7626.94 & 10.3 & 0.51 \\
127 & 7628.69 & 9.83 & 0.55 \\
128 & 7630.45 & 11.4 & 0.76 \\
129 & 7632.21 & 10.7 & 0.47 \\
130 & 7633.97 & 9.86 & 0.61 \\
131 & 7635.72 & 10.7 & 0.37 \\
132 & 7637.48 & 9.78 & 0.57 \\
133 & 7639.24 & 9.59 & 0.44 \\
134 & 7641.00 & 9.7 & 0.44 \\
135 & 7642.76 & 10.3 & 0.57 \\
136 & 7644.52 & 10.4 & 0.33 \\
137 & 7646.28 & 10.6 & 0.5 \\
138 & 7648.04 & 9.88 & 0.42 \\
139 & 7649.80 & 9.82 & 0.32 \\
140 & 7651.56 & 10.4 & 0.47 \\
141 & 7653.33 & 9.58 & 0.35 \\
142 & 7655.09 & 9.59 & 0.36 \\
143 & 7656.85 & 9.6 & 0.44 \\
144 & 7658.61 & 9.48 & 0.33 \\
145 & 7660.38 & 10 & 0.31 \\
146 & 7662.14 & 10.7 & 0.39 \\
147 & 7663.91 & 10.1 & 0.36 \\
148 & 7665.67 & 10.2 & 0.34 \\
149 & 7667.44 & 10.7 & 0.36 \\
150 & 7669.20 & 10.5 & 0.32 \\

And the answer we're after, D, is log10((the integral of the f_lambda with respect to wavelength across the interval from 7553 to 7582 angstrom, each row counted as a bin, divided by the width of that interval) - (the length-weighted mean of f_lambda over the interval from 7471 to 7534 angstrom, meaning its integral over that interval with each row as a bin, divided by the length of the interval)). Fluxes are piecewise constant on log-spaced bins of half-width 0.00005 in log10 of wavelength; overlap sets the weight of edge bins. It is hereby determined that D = -0.42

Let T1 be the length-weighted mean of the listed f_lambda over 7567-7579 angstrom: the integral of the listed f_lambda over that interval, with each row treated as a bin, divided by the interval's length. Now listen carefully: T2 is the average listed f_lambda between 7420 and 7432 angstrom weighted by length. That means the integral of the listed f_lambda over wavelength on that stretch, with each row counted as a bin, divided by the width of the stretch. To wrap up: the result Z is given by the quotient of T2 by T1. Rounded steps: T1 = 9.99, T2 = 9.9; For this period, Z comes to 0.99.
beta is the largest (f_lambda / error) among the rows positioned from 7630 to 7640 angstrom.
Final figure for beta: 28.9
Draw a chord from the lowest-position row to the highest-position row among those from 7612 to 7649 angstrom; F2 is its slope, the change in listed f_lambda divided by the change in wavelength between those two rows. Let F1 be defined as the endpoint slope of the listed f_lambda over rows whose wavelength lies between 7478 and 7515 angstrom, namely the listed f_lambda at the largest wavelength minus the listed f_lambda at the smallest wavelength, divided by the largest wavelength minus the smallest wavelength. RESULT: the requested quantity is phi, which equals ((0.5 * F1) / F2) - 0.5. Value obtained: -0.7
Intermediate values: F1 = 0.01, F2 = -0.020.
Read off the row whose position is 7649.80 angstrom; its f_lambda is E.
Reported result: 9.82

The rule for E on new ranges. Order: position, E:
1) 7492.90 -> 9.29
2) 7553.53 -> 10.2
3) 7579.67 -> 10.3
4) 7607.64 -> 9.11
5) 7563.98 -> 9.65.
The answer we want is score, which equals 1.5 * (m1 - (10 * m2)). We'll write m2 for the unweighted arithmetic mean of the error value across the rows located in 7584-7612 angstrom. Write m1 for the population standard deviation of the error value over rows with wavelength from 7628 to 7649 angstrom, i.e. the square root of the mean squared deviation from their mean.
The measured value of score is -9.1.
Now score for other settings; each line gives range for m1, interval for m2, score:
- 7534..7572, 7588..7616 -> -9.8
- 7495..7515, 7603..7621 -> -10.6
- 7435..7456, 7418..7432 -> -5.2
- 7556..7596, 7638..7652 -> -6.5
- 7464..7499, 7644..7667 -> -5.6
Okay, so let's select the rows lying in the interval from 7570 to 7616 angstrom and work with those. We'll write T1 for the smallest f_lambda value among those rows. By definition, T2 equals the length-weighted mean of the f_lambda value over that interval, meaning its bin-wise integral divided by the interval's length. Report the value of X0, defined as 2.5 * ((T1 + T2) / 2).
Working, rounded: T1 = 8.81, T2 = 10.0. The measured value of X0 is 23.5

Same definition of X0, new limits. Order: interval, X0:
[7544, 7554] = 26.3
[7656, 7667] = 24.4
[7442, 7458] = 24.0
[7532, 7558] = 26.3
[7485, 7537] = 23.0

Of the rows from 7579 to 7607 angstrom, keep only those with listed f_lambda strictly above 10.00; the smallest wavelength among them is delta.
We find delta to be 7579.67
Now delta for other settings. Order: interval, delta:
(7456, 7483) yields 7458.48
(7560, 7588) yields 7560.49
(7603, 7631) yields 7611.15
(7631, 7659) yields 7632.21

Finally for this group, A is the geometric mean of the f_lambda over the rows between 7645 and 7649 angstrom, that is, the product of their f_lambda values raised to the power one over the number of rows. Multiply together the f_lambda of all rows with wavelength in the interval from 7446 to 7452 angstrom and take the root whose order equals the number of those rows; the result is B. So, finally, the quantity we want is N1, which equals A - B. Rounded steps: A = 10.2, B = 9.8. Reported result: 0.40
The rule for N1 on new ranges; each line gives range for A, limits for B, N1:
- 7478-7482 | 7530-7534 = -0.69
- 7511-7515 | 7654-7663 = -0.05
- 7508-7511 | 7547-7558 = -0.34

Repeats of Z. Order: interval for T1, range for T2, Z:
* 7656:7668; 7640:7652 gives 1.01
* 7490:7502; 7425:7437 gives 1.04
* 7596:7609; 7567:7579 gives 1.00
